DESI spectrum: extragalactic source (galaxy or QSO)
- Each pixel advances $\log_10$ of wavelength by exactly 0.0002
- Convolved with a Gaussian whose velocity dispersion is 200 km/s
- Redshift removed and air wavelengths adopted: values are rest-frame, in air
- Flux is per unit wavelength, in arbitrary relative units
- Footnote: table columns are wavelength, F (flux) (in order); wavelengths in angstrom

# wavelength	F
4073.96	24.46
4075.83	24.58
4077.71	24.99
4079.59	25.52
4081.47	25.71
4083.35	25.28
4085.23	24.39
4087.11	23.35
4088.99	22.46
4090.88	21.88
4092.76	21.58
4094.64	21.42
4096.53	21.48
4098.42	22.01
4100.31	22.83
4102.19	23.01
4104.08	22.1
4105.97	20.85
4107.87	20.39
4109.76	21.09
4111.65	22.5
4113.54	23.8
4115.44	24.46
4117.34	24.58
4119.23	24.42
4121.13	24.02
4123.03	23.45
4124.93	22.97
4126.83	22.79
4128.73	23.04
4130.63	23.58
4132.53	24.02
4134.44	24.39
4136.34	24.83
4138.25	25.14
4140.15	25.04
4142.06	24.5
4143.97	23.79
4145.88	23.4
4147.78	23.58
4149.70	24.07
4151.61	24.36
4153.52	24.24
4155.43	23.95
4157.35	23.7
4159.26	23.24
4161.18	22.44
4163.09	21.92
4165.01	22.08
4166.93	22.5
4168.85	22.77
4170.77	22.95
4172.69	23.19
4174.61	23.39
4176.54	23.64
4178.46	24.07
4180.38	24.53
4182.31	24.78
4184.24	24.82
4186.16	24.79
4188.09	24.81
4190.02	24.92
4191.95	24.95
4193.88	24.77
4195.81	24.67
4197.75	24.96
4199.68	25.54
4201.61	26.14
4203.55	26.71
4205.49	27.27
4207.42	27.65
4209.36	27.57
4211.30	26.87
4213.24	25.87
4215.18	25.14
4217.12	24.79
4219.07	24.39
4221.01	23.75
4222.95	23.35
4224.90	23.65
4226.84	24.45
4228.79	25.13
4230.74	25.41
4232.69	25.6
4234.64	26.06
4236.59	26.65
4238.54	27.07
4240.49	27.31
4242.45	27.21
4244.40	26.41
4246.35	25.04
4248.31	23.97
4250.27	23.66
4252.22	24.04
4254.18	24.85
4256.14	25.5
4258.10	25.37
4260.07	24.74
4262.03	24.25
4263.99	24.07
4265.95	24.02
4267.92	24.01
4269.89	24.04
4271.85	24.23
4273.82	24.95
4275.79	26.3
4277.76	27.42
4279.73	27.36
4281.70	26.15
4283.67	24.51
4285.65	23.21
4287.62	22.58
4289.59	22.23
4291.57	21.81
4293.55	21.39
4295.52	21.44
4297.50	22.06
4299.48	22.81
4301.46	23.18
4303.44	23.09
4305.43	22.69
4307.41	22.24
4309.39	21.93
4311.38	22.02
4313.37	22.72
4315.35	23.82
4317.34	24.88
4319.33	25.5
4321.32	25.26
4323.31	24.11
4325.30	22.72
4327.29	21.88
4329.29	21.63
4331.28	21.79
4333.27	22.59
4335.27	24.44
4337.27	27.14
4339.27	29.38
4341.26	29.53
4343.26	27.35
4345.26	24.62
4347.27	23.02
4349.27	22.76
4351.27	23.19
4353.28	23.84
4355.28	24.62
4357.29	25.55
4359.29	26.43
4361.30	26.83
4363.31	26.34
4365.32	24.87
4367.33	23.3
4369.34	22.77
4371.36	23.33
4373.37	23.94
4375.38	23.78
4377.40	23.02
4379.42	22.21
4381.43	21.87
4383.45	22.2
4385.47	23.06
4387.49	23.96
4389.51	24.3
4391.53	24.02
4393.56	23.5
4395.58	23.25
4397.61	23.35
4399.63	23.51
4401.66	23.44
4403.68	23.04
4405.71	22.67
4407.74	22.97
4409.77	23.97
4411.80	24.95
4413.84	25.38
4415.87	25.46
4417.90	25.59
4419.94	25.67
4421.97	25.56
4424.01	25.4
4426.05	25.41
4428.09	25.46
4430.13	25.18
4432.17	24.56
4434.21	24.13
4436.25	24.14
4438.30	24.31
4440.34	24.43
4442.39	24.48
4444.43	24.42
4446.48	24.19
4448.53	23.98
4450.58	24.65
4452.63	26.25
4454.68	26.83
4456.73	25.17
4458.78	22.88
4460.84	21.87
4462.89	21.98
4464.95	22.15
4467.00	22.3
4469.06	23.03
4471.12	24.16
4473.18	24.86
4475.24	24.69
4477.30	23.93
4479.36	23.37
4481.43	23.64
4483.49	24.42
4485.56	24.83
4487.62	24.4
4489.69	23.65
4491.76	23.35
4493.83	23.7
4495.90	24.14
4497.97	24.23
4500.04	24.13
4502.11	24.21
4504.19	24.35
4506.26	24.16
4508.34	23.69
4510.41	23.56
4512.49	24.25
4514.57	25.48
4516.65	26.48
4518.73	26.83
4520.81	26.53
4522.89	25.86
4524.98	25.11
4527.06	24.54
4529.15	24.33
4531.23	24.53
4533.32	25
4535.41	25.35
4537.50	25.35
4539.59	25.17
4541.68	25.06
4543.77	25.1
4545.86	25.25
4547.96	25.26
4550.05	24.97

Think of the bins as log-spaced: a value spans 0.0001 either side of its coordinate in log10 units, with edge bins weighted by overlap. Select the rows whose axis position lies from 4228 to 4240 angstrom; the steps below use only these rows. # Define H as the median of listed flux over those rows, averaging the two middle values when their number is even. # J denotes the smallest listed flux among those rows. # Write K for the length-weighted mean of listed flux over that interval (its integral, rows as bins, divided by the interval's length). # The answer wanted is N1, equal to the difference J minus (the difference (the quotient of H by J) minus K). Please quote 50.2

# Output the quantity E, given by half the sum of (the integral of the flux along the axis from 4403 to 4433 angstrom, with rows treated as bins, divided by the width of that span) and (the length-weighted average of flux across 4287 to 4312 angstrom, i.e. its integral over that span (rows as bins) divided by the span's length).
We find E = 23.5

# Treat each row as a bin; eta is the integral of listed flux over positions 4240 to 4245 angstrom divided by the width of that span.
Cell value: 27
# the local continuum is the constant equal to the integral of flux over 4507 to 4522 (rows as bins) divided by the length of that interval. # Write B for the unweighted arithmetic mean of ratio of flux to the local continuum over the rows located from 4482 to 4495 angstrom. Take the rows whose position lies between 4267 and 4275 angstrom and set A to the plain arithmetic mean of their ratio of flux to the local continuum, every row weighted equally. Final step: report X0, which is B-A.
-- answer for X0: -0.010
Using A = 0.96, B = 0.953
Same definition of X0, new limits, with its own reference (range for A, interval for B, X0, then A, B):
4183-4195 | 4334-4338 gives 0.037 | 0.98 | 1.021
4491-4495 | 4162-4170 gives -0.048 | 0.93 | 0.884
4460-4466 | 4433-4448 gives 0.091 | 0.87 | 0.962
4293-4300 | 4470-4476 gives 0.105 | 0.87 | 0.973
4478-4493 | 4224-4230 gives 0.018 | 0.95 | 0.967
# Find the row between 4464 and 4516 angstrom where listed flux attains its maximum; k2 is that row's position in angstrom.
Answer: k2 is 4514.57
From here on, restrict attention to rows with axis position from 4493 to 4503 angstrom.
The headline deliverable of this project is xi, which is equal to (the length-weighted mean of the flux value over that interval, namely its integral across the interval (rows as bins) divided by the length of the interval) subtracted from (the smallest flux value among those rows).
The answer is -0.4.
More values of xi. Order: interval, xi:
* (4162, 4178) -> -0.9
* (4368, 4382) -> -1.2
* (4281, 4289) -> -1.4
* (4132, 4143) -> -0.7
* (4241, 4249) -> -1.8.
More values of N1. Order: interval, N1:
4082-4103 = 43.1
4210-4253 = 47.6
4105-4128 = 42.2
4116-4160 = 45.7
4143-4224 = 45.2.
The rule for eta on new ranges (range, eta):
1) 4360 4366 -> 26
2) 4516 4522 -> 27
